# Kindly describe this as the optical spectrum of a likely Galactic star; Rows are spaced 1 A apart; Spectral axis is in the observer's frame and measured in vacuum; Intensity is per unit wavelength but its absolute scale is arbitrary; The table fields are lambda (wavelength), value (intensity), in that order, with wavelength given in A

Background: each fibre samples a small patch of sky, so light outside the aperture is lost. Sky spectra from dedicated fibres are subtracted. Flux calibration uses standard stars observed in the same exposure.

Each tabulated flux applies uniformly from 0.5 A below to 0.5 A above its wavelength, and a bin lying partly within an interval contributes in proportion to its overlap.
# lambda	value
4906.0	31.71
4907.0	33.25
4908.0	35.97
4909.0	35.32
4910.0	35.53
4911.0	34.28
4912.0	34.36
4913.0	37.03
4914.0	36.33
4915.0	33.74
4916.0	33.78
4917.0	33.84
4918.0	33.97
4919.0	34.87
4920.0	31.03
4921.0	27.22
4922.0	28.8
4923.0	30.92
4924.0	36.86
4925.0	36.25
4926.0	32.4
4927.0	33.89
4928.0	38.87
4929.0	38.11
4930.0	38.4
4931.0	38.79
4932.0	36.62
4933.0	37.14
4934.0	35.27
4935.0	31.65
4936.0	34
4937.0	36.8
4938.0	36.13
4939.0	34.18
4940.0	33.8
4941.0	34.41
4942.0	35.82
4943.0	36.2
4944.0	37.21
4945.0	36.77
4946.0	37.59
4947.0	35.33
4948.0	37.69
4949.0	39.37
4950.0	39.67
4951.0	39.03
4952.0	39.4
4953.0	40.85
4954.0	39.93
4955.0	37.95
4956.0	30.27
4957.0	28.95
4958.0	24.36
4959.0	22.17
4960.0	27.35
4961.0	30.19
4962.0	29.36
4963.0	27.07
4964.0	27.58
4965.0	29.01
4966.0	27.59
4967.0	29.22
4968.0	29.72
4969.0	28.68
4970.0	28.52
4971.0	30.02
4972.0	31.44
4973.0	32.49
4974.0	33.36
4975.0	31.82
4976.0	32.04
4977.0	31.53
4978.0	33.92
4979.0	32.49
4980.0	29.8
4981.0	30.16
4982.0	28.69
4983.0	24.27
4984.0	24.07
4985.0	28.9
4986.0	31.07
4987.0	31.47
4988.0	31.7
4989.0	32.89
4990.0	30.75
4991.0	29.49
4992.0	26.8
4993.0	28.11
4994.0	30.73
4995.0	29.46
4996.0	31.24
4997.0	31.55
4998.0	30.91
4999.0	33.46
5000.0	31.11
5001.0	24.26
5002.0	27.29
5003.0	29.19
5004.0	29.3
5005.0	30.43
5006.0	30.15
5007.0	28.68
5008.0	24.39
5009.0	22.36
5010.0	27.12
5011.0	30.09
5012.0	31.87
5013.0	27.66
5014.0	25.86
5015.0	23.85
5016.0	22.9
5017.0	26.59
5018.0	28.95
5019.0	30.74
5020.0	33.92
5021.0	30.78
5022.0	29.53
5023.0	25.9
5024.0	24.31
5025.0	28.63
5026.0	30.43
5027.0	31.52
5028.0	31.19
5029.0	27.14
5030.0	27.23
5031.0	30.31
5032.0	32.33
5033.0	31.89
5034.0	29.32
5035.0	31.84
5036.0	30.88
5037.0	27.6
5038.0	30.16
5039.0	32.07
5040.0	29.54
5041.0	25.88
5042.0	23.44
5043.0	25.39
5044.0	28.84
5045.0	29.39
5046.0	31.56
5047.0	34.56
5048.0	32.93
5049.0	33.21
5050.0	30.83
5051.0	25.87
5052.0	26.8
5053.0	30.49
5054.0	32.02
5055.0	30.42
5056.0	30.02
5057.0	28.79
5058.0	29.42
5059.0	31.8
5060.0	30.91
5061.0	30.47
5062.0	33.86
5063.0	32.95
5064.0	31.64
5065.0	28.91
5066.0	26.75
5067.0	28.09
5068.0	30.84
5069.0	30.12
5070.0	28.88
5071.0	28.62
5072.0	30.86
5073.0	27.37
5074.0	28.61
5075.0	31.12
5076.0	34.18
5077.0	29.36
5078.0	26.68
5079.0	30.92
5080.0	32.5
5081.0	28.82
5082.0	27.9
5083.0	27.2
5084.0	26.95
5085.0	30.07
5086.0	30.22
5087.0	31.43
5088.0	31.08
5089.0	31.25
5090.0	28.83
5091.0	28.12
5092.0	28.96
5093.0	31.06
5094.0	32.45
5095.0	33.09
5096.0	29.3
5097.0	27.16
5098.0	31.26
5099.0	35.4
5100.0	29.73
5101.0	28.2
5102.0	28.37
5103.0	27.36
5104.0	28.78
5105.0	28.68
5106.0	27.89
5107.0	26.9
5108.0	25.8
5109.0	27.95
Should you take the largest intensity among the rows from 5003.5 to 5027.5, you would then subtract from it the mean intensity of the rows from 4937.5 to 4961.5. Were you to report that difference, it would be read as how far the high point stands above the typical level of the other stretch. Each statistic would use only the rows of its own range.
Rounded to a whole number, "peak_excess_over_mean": -1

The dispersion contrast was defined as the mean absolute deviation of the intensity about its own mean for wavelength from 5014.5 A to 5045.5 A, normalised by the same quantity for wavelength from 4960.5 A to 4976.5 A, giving 1.55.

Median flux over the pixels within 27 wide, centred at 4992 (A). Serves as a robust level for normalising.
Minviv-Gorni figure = 30.2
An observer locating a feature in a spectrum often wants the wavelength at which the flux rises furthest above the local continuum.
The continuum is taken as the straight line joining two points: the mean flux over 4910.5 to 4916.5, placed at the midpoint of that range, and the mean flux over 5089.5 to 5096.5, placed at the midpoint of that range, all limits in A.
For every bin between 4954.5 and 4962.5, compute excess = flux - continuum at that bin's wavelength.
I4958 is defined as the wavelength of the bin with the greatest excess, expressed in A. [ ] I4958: 4955.0 A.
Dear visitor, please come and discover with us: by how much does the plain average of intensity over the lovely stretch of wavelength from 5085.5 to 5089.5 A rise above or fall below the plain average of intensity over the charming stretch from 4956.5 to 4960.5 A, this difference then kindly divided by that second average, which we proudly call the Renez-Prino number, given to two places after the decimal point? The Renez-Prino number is 0.21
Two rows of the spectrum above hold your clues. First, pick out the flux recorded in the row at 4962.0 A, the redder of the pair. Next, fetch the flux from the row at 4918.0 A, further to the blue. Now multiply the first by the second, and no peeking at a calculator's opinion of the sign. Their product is 997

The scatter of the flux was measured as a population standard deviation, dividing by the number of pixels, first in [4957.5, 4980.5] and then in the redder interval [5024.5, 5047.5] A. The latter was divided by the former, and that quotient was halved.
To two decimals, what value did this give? 0.46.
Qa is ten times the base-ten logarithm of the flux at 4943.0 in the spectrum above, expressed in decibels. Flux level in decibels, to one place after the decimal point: 15.6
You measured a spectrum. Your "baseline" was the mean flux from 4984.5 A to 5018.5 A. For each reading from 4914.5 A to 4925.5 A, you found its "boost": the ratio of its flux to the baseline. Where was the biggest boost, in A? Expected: 4924.0 A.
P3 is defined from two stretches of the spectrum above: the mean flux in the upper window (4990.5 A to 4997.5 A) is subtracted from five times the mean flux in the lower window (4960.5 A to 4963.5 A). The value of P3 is 115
